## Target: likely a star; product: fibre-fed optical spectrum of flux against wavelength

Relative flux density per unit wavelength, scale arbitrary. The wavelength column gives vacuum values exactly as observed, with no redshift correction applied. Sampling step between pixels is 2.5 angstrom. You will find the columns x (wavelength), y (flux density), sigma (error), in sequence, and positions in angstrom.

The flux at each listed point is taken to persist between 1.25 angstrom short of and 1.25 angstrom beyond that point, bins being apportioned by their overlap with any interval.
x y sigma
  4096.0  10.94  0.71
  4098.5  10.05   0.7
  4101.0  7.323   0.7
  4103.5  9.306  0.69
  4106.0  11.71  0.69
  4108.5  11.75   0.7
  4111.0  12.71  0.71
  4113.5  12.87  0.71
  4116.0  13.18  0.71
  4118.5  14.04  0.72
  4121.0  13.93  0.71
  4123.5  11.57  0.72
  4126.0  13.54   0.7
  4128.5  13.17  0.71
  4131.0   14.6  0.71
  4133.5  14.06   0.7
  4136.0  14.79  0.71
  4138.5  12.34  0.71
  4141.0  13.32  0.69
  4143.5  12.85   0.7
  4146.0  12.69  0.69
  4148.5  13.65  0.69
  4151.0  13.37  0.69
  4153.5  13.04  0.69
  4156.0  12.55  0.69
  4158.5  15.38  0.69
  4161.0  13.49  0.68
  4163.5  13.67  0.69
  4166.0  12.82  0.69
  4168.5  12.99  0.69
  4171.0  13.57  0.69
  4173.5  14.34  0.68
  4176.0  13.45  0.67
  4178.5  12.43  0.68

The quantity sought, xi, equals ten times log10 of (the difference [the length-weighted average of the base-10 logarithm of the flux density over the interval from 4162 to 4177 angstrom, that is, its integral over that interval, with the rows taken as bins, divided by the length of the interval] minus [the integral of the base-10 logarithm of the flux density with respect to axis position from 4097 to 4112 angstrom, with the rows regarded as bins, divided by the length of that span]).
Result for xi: -9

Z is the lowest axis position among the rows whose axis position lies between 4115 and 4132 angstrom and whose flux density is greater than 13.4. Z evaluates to 4118.5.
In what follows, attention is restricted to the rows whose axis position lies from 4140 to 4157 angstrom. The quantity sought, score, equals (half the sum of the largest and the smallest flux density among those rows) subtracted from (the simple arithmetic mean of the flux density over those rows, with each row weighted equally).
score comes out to 0.0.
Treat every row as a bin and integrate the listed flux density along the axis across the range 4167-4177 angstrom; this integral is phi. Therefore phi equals 136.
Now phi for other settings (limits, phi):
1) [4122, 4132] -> 132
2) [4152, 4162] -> 136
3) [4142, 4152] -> 131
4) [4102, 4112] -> 112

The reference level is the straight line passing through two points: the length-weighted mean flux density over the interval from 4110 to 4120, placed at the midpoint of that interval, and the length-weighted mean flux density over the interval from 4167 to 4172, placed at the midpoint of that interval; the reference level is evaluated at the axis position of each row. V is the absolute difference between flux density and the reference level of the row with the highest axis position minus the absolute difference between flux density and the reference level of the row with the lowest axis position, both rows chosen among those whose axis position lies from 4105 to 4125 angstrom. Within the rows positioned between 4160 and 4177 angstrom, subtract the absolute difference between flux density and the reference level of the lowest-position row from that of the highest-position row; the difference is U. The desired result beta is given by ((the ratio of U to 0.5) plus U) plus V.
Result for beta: 0.0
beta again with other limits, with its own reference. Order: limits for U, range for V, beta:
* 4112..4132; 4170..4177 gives 2.9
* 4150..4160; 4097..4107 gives 4.4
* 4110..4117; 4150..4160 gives 0.6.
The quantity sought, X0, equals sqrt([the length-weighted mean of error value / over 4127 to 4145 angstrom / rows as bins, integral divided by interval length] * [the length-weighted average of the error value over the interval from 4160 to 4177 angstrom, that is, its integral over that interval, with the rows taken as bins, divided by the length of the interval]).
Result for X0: 0.694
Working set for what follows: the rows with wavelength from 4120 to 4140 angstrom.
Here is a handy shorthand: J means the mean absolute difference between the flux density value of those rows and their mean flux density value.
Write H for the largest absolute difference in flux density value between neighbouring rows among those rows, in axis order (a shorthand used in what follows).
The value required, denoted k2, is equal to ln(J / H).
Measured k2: -1.05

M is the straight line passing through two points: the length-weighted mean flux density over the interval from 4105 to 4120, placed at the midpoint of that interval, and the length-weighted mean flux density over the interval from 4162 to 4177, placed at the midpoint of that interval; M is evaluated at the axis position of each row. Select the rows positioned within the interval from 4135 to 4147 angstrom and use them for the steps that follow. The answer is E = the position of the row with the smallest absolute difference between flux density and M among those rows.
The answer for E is 4141.0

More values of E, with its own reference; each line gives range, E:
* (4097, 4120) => 4111.0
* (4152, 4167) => 4161.0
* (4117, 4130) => 4128.5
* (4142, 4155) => 4151.0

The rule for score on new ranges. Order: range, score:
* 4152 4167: -0.5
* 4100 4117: 1.0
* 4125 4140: 0.2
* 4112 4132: 0.3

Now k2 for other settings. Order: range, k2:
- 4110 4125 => -1.26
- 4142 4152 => -0.95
